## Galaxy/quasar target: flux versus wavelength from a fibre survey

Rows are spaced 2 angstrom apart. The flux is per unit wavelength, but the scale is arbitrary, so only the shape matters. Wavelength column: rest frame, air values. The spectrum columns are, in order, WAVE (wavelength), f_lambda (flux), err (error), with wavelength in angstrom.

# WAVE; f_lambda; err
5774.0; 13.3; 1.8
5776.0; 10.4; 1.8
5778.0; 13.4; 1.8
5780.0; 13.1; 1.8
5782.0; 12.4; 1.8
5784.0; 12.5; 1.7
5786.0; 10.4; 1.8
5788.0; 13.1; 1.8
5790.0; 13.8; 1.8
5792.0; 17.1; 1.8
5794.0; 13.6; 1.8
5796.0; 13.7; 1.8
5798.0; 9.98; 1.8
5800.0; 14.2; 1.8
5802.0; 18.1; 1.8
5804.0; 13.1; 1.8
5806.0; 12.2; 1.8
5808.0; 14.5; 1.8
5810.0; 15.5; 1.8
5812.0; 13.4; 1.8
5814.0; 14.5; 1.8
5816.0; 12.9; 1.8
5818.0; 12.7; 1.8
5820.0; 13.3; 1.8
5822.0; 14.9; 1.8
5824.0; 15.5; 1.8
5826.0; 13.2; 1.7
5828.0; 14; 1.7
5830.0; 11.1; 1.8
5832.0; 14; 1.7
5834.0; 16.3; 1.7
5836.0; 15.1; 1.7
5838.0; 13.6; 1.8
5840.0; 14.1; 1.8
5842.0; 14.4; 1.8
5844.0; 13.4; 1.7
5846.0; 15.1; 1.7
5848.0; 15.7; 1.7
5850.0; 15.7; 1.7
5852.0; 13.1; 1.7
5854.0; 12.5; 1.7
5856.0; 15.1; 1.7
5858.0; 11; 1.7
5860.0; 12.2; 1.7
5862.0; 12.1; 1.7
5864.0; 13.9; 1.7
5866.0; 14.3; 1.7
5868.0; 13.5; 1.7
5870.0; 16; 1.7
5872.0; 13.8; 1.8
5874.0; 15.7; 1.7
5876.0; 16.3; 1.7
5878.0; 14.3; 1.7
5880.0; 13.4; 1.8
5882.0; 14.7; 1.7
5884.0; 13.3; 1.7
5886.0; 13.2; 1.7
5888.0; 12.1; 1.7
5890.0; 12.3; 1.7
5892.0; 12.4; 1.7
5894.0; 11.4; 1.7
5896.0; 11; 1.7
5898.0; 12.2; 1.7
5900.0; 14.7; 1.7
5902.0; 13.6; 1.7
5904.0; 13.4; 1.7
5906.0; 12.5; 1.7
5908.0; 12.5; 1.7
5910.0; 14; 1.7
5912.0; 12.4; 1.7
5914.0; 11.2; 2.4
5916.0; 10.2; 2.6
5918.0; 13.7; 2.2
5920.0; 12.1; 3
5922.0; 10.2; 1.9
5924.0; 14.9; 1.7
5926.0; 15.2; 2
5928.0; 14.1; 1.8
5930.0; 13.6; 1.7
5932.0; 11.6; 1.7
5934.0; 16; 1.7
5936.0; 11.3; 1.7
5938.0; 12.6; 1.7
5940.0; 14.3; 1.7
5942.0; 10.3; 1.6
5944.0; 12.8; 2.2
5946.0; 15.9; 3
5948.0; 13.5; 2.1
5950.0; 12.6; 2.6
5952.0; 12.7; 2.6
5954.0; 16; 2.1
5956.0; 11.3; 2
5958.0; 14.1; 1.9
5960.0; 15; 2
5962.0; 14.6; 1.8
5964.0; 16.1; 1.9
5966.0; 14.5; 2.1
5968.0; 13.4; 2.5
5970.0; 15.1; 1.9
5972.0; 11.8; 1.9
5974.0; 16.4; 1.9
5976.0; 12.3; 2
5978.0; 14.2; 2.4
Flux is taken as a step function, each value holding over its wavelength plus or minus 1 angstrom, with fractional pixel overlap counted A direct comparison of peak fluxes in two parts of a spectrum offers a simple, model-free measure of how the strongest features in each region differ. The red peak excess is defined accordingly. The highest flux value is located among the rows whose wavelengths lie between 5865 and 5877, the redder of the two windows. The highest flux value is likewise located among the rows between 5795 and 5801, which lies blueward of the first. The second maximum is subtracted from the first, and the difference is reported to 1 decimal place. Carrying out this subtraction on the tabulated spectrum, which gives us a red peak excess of 2.1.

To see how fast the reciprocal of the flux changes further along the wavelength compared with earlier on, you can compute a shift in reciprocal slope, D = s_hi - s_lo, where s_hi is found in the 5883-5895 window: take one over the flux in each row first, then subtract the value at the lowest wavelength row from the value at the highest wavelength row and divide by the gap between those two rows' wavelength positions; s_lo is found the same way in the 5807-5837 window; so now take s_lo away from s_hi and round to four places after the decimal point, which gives 0.0014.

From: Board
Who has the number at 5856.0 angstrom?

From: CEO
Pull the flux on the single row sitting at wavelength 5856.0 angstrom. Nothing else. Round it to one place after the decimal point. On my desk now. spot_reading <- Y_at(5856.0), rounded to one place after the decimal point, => 15.1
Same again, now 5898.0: 12.2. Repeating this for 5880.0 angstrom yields 13.4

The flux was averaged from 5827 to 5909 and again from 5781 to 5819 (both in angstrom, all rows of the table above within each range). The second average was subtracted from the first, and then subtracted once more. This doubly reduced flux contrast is -13.5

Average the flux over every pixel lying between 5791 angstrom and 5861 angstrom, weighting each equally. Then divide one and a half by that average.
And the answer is 0.107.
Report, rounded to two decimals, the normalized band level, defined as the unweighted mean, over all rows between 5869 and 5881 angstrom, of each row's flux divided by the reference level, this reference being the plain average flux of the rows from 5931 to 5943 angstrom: 1.18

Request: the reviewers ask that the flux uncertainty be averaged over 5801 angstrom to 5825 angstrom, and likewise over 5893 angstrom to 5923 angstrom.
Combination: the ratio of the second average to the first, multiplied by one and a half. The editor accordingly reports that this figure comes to 1.62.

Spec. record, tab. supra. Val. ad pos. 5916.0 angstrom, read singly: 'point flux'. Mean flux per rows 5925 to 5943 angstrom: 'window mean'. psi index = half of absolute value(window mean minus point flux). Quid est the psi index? 1.5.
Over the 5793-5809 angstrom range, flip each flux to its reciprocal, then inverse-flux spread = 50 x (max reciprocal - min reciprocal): 2.2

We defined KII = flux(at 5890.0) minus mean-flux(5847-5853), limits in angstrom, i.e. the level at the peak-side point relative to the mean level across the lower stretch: -3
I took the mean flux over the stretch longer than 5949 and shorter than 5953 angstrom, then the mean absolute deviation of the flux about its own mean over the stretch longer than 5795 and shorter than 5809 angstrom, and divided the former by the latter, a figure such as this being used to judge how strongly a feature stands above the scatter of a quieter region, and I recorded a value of 8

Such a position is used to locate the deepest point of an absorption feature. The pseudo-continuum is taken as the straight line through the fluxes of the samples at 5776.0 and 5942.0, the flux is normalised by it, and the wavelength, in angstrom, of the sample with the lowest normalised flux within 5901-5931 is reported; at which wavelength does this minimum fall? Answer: 5916.0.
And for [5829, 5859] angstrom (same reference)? 5858.0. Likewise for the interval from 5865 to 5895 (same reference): 5894.0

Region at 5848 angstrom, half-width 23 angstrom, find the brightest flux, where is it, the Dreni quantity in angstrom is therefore 5834.0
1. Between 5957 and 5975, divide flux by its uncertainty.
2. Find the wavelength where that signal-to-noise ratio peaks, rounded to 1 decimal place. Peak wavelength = 5974.0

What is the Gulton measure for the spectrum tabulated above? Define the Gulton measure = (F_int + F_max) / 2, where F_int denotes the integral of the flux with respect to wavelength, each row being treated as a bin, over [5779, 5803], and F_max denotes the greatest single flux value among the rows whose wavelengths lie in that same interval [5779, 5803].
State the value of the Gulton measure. 171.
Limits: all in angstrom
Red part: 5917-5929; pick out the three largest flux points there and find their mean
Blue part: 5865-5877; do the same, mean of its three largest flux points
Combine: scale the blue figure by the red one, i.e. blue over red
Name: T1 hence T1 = 1.09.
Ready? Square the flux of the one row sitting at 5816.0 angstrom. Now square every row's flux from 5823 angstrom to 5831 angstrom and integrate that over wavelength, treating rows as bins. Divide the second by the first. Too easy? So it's 8.8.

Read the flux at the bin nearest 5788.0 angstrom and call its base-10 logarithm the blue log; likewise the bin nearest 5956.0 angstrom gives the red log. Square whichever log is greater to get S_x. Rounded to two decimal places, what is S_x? 1.25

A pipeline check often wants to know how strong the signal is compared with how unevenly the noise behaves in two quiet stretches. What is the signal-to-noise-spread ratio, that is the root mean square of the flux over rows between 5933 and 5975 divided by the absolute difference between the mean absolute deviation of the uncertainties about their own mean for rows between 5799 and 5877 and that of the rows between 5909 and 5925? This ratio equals 40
